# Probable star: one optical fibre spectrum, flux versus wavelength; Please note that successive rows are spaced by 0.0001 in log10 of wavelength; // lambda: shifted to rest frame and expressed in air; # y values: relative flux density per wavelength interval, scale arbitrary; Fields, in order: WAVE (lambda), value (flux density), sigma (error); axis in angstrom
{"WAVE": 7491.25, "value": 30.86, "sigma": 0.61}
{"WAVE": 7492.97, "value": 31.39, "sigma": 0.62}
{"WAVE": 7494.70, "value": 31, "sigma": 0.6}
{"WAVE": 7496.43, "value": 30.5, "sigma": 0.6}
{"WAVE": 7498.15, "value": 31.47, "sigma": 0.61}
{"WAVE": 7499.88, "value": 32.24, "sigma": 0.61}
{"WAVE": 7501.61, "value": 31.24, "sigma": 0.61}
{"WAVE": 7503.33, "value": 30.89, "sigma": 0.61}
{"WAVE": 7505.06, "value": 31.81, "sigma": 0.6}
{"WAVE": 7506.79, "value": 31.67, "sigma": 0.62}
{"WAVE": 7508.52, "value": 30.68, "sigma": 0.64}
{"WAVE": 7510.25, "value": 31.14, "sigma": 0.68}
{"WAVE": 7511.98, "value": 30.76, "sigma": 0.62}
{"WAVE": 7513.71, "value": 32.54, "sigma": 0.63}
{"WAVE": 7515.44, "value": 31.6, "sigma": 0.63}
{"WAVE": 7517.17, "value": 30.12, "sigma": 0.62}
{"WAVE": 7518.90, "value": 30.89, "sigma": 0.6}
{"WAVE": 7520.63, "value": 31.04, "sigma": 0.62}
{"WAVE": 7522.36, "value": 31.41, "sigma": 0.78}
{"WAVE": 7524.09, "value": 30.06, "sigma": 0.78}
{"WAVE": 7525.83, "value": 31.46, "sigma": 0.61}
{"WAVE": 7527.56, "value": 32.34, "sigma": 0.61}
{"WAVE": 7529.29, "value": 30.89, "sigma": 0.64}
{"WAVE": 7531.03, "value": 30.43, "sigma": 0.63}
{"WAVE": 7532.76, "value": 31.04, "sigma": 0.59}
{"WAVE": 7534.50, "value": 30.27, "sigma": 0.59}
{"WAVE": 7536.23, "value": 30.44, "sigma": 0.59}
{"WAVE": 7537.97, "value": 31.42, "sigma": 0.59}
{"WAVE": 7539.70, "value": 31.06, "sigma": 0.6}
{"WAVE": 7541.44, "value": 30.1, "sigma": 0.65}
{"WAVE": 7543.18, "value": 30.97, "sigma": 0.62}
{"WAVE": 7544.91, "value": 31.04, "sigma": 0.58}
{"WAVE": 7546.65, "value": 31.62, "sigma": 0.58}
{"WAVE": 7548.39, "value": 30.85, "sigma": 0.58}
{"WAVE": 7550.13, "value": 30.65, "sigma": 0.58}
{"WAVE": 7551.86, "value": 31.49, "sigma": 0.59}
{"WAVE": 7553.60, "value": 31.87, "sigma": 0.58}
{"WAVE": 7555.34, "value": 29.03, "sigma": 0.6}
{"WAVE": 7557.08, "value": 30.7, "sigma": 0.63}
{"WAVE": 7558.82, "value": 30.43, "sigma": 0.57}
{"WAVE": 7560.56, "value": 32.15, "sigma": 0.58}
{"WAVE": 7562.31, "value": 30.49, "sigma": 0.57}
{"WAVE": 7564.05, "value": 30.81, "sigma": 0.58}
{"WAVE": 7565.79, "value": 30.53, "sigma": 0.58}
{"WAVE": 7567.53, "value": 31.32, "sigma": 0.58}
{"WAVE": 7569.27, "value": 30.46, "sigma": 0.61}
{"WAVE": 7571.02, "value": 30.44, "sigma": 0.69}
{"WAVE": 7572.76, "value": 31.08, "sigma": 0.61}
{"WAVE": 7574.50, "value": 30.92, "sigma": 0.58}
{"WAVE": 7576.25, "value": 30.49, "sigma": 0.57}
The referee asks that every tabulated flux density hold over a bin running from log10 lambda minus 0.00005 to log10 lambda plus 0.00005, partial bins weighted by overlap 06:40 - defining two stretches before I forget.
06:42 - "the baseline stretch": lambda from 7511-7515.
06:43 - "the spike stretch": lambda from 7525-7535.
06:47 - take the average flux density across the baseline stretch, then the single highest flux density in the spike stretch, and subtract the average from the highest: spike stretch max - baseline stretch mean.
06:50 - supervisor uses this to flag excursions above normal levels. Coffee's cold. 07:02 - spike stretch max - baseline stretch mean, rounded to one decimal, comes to 0.7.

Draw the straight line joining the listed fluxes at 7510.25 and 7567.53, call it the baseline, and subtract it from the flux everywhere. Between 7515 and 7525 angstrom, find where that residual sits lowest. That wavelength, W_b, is 7524.09 angstrom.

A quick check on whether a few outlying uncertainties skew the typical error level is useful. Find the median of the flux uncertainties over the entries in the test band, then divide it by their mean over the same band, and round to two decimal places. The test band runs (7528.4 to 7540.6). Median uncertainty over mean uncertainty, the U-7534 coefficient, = 0.98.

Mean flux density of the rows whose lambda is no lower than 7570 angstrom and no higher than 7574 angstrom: 30.8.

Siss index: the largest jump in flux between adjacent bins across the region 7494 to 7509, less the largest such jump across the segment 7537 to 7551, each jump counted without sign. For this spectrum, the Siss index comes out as 0.04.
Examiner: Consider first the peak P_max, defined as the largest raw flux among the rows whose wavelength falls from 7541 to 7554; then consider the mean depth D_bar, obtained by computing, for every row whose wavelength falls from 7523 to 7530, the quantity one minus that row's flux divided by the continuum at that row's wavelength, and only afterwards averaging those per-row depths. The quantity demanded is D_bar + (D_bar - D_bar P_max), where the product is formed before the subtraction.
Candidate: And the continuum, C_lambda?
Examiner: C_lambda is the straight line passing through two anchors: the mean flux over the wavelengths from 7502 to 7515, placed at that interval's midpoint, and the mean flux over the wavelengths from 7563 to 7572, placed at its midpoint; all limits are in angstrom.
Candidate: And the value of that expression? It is 0.03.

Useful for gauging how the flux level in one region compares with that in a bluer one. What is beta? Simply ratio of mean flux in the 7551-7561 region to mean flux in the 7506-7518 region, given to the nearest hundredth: 0.99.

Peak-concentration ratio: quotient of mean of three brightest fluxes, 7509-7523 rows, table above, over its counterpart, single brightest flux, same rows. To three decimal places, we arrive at 0.979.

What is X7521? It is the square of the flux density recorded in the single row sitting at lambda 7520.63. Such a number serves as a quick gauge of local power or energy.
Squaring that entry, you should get 963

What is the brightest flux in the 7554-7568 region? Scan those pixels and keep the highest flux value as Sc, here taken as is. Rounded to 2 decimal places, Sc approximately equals 32.15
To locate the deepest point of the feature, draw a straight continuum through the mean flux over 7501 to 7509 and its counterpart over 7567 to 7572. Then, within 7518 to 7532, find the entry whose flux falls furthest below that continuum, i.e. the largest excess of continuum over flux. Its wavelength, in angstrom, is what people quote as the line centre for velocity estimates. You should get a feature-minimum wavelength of 7524.09 angstrom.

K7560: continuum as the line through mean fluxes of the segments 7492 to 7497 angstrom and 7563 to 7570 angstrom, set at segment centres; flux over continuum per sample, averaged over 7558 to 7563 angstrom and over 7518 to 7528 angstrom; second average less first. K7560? 0.0026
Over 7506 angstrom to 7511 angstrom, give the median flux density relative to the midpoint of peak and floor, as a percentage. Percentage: 100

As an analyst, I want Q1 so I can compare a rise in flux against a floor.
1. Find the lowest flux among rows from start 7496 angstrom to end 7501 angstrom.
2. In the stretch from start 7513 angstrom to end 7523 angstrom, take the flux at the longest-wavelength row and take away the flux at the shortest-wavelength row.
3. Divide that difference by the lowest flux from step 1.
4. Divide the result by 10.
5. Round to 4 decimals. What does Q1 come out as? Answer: -0.0037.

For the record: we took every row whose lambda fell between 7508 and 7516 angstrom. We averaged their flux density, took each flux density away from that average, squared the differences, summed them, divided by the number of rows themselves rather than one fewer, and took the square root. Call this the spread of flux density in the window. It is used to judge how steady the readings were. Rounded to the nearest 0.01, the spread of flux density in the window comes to 0.68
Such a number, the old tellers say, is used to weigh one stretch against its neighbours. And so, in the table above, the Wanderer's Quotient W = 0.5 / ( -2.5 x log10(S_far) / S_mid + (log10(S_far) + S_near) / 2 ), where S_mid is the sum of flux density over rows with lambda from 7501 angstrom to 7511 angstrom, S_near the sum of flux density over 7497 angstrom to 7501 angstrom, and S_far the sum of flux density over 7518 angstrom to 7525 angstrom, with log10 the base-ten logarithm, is 0.0152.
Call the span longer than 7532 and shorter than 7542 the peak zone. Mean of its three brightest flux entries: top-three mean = 31.2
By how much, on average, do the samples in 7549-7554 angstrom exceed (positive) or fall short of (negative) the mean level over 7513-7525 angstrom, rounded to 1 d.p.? 0.2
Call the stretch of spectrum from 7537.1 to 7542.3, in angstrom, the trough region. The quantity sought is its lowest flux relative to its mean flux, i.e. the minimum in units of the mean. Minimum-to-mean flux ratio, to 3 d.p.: 0.975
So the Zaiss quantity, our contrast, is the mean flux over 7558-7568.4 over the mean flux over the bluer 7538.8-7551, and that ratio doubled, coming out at 2.00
